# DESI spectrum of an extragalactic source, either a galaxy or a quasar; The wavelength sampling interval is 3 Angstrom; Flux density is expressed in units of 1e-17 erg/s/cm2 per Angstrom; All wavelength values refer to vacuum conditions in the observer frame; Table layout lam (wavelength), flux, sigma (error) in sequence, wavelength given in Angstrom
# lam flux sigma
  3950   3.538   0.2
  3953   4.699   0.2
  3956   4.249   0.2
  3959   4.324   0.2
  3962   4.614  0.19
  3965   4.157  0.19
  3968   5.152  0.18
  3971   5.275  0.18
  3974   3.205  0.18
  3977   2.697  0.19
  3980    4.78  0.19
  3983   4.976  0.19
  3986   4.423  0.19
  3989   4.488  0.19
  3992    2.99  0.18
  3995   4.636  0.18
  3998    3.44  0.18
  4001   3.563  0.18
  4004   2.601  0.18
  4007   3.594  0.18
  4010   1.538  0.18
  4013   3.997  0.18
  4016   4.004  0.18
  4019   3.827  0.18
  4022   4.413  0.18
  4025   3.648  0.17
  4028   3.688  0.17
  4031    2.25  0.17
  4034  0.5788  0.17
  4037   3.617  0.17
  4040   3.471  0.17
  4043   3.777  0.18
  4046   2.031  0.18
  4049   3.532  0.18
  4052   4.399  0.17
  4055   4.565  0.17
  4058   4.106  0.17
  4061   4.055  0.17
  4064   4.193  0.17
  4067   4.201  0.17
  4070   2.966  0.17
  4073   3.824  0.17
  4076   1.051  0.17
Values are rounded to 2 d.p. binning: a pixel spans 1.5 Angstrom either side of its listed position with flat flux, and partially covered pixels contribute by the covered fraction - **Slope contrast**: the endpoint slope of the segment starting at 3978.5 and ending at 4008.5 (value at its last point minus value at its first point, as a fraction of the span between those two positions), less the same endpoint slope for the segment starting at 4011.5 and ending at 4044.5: -0.04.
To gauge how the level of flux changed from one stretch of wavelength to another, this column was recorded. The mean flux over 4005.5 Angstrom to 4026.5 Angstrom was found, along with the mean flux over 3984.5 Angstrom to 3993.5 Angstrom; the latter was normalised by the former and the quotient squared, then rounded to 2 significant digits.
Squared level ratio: 1.2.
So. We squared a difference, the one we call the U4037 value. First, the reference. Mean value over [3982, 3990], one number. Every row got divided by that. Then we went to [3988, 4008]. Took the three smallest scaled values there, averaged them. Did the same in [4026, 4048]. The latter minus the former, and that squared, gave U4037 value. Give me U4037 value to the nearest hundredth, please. 0.09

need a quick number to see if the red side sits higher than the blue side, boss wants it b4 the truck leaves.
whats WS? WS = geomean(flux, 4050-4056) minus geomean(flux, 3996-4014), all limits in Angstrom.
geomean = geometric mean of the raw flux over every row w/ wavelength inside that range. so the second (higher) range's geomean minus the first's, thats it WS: 1.5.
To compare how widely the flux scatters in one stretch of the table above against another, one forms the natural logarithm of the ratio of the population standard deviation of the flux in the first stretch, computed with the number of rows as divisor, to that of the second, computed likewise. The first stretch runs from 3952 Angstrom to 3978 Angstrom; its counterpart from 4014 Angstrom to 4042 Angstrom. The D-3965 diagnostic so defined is -0.32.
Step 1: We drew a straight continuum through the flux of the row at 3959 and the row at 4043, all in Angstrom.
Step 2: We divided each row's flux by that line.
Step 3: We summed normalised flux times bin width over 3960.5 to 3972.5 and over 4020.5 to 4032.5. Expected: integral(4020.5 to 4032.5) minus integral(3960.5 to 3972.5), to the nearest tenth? -2.7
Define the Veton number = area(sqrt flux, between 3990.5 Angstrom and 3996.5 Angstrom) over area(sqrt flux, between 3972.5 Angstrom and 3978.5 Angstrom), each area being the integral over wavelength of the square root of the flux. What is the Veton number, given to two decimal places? 1.13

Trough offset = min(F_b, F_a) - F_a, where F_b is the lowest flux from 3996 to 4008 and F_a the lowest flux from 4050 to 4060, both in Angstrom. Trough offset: -1.5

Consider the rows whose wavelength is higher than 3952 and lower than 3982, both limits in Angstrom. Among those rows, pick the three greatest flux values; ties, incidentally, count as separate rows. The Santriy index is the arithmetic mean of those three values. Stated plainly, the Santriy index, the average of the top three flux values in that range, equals 5.1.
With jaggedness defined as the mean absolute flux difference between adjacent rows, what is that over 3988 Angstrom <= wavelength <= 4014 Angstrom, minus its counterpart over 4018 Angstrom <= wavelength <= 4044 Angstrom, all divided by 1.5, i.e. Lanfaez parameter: 0.25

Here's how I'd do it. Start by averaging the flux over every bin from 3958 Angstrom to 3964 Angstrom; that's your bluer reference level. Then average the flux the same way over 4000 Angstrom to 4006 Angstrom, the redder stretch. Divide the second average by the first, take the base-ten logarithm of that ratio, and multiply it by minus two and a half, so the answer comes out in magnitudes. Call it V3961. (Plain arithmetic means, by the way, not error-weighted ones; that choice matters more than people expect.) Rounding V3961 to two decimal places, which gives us 0.40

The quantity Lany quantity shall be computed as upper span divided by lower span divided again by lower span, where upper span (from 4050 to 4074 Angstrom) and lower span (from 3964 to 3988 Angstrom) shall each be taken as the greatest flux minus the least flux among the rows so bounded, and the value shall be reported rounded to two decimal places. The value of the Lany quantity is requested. 0.24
